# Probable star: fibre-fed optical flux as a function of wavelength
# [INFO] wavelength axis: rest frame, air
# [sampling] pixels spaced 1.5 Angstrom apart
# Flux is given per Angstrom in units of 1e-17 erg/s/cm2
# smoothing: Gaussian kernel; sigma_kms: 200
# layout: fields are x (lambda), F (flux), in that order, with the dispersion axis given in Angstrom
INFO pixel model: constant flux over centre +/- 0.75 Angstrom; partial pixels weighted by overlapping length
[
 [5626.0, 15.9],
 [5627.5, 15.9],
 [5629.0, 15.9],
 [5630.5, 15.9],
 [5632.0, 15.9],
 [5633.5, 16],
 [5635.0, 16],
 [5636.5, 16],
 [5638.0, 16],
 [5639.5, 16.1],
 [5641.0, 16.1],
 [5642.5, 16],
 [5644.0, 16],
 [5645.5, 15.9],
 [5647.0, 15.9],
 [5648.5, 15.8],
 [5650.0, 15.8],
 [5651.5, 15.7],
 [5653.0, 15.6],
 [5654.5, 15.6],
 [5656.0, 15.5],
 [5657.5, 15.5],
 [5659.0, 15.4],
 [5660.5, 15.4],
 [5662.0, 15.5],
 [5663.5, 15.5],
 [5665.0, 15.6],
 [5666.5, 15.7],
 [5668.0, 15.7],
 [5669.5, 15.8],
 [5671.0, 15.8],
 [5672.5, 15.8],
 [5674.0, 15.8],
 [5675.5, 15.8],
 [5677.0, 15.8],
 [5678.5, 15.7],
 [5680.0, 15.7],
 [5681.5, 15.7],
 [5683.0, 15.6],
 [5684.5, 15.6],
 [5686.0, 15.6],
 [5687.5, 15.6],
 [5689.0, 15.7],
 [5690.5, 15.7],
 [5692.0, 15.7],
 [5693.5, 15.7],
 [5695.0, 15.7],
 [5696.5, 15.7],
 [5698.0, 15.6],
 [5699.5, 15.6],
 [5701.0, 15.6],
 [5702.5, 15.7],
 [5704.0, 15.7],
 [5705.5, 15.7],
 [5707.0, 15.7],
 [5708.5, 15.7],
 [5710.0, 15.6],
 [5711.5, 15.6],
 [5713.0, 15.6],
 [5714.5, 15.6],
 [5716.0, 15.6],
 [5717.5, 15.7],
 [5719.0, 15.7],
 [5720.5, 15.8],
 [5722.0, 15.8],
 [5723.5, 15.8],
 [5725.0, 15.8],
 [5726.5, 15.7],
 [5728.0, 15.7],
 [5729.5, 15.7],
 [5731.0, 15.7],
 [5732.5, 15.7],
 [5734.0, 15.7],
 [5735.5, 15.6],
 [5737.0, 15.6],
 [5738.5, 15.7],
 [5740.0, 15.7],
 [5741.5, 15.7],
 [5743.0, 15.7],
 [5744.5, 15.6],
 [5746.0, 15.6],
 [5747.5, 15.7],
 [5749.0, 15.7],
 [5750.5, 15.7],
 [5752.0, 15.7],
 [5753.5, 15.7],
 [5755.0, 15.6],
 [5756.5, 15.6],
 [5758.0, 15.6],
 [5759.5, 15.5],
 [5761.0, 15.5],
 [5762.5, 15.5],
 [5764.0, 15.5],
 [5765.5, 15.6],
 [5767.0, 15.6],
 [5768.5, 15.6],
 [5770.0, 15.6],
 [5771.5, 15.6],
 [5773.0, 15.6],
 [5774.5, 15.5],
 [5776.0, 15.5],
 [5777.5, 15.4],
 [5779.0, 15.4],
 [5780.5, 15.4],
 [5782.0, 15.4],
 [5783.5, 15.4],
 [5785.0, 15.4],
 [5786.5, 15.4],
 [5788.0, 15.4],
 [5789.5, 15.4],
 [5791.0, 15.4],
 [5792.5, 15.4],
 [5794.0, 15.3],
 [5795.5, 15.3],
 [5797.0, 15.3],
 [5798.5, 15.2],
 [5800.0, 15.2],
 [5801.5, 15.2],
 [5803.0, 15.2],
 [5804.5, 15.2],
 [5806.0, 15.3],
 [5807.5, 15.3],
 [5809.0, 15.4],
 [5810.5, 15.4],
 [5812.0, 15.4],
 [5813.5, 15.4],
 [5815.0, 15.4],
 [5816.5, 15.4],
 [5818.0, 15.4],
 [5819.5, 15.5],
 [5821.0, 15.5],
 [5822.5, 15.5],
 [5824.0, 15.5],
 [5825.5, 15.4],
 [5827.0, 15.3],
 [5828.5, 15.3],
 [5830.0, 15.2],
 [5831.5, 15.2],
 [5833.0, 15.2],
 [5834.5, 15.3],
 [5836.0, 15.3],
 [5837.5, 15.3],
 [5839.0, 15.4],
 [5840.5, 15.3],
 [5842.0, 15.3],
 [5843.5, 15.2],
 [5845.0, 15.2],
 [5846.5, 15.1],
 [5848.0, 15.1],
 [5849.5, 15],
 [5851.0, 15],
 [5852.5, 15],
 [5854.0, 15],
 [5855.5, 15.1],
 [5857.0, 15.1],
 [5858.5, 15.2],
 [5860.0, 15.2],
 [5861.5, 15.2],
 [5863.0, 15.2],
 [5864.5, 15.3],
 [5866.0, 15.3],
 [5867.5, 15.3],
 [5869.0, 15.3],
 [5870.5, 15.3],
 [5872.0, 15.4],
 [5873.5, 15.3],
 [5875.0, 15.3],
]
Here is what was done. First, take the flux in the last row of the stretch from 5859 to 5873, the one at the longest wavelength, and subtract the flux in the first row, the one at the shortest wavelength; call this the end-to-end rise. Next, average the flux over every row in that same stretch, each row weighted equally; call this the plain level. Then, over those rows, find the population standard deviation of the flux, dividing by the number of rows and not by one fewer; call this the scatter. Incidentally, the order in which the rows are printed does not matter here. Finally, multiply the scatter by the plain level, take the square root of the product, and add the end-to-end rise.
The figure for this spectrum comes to 1.2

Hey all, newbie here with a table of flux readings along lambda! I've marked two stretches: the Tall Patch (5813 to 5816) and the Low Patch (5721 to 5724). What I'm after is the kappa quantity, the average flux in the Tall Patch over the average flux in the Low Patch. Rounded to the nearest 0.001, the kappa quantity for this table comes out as 0.975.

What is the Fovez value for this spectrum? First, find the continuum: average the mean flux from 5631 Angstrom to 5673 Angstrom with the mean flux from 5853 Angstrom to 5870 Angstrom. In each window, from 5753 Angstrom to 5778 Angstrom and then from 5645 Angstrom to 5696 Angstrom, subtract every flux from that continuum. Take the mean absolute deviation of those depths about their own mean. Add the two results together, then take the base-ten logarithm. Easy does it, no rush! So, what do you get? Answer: -0.79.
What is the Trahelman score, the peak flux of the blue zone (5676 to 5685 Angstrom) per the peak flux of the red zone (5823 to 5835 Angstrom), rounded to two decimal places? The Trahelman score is 1.02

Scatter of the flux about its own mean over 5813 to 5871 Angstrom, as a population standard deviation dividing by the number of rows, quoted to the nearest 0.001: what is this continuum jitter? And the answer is 0.141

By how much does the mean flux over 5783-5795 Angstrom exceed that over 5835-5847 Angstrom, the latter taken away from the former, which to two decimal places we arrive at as 0.12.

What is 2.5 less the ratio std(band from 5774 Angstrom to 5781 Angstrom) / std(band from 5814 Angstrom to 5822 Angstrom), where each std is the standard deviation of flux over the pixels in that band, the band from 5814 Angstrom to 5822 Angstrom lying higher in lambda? 1.50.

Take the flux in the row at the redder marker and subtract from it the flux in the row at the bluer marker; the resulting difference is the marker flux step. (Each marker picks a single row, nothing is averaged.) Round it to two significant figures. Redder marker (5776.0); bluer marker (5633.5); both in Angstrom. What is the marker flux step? -0.50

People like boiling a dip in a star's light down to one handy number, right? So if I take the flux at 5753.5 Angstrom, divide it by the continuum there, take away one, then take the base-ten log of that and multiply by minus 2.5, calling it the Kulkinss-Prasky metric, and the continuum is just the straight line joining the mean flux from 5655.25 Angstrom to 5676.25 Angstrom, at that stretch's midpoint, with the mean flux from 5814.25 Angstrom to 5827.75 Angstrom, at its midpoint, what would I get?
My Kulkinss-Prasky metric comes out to 4.83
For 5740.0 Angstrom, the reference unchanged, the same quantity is 4.94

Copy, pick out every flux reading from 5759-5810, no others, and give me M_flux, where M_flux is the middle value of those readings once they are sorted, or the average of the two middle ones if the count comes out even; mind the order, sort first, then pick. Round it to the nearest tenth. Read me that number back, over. 15.4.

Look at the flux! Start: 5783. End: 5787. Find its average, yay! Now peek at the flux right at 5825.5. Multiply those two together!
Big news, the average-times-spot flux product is 237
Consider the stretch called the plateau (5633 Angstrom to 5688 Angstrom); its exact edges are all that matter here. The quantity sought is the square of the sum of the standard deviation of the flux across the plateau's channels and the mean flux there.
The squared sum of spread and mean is 254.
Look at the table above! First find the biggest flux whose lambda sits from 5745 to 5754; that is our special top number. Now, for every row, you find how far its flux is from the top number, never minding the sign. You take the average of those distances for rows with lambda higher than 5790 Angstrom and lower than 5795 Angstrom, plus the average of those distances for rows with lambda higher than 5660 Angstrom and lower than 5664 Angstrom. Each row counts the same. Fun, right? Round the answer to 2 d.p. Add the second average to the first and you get 0.57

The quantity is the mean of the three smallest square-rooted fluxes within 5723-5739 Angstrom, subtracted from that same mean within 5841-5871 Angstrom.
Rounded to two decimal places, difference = -0.08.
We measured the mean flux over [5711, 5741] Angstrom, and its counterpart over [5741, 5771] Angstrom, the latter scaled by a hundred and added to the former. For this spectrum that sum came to 1577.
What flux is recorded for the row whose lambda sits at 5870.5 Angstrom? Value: 15.3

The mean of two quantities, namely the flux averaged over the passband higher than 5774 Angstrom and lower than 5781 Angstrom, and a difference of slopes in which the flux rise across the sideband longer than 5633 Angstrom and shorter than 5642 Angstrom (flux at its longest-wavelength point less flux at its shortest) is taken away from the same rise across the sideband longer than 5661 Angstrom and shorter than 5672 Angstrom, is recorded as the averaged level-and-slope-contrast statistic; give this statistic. 7.82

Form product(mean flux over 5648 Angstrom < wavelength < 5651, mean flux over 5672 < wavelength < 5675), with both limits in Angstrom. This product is 250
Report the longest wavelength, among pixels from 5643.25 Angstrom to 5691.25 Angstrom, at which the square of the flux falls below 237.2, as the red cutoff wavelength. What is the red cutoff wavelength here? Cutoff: 5660.5 Angstrom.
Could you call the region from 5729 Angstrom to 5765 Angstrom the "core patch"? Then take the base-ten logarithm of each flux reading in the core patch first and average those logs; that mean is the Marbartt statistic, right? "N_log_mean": 1.19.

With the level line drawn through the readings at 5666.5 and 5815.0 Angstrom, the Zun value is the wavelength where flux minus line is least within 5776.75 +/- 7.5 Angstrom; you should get 5777.5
